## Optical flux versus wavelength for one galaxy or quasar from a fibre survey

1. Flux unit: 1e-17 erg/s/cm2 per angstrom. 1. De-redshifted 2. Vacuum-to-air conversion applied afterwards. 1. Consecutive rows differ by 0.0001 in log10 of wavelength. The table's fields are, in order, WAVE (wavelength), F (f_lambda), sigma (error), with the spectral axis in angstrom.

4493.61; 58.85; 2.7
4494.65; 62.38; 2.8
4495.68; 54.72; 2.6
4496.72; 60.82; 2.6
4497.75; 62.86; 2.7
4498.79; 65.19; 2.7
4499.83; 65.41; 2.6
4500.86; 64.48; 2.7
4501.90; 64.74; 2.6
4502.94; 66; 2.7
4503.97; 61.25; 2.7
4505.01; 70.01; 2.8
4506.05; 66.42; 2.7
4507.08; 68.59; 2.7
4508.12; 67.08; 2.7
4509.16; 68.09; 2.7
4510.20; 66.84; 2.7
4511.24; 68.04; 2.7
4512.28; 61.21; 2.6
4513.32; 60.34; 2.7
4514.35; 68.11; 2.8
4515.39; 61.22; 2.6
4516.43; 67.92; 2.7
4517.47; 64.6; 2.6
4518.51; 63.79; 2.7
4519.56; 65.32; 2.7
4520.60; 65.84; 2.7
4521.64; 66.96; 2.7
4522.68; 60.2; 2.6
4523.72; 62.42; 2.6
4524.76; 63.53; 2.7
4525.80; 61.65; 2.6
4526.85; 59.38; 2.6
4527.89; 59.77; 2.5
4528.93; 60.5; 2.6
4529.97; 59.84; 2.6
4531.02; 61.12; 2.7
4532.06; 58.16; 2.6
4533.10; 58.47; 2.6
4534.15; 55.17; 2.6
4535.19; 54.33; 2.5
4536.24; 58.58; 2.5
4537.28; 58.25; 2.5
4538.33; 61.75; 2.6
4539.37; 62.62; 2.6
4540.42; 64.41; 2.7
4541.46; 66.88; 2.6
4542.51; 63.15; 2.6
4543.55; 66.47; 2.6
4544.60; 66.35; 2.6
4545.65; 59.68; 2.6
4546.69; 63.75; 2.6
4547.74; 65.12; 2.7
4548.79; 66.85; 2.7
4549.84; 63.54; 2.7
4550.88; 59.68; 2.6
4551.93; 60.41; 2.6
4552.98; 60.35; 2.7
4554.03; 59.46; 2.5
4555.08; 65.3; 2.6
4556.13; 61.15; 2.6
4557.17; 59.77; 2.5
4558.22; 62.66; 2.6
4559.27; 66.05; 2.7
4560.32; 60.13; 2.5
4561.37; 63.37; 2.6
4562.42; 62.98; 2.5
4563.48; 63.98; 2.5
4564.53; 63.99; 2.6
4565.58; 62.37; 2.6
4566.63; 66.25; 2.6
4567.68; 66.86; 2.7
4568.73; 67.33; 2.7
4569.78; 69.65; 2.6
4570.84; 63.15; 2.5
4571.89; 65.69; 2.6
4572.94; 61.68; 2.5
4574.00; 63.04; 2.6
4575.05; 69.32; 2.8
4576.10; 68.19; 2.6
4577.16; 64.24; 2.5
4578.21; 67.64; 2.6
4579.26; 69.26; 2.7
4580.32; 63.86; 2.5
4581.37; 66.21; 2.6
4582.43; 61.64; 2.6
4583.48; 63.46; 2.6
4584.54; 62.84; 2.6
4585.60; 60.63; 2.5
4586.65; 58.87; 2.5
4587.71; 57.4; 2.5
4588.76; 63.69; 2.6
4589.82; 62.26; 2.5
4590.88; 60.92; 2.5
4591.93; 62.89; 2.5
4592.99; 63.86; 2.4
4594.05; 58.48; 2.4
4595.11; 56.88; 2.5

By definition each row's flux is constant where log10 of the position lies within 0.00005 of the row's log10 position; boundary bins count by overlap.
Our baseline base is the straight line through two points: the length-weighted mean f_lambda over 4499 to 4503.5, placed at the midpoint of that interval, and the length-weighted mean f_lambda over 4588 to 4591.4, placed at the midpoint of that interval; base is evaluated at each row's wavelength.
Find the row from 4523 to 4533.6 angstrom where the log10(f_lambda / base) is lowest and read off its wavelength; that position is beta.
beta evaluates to 4532.06 angstrom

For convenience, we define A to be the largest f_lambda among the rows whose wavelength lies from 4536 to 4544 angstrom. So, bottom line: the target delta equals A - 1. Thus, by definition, 65.9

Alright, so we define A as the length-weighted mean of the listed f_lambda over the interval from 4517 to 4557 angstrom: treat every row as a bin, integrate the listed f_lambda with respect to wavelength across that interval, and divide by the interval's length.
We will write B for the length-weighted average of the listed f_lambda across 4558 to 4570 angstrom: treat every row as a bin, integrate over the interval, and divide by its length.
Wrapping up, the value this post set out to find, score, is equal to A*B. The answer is 3999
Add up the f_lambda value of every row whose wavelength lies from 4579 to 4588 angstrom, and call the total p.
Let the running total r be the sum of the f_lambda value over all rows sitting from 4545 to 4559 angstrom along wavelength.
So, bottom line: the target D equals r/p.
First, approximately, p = 564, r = 808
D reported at 1.4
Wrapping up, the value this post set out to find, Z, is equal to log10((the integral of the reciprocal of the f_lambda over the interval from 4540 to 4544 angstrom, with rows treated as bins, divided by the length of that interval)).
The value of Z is -1.813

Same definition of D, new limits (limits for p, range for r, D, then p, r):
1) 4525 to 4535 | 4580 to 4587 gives 0.8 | 534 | 438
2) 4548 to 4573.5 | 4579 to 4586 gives 0.3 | 1523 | 448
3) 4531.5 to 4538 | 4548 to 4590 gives 7.4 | 343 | 2545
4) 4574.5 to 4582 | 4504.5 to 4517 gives 1.7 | 469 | 794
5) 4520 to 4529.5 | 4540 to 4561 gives 2.3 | 560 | 1261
